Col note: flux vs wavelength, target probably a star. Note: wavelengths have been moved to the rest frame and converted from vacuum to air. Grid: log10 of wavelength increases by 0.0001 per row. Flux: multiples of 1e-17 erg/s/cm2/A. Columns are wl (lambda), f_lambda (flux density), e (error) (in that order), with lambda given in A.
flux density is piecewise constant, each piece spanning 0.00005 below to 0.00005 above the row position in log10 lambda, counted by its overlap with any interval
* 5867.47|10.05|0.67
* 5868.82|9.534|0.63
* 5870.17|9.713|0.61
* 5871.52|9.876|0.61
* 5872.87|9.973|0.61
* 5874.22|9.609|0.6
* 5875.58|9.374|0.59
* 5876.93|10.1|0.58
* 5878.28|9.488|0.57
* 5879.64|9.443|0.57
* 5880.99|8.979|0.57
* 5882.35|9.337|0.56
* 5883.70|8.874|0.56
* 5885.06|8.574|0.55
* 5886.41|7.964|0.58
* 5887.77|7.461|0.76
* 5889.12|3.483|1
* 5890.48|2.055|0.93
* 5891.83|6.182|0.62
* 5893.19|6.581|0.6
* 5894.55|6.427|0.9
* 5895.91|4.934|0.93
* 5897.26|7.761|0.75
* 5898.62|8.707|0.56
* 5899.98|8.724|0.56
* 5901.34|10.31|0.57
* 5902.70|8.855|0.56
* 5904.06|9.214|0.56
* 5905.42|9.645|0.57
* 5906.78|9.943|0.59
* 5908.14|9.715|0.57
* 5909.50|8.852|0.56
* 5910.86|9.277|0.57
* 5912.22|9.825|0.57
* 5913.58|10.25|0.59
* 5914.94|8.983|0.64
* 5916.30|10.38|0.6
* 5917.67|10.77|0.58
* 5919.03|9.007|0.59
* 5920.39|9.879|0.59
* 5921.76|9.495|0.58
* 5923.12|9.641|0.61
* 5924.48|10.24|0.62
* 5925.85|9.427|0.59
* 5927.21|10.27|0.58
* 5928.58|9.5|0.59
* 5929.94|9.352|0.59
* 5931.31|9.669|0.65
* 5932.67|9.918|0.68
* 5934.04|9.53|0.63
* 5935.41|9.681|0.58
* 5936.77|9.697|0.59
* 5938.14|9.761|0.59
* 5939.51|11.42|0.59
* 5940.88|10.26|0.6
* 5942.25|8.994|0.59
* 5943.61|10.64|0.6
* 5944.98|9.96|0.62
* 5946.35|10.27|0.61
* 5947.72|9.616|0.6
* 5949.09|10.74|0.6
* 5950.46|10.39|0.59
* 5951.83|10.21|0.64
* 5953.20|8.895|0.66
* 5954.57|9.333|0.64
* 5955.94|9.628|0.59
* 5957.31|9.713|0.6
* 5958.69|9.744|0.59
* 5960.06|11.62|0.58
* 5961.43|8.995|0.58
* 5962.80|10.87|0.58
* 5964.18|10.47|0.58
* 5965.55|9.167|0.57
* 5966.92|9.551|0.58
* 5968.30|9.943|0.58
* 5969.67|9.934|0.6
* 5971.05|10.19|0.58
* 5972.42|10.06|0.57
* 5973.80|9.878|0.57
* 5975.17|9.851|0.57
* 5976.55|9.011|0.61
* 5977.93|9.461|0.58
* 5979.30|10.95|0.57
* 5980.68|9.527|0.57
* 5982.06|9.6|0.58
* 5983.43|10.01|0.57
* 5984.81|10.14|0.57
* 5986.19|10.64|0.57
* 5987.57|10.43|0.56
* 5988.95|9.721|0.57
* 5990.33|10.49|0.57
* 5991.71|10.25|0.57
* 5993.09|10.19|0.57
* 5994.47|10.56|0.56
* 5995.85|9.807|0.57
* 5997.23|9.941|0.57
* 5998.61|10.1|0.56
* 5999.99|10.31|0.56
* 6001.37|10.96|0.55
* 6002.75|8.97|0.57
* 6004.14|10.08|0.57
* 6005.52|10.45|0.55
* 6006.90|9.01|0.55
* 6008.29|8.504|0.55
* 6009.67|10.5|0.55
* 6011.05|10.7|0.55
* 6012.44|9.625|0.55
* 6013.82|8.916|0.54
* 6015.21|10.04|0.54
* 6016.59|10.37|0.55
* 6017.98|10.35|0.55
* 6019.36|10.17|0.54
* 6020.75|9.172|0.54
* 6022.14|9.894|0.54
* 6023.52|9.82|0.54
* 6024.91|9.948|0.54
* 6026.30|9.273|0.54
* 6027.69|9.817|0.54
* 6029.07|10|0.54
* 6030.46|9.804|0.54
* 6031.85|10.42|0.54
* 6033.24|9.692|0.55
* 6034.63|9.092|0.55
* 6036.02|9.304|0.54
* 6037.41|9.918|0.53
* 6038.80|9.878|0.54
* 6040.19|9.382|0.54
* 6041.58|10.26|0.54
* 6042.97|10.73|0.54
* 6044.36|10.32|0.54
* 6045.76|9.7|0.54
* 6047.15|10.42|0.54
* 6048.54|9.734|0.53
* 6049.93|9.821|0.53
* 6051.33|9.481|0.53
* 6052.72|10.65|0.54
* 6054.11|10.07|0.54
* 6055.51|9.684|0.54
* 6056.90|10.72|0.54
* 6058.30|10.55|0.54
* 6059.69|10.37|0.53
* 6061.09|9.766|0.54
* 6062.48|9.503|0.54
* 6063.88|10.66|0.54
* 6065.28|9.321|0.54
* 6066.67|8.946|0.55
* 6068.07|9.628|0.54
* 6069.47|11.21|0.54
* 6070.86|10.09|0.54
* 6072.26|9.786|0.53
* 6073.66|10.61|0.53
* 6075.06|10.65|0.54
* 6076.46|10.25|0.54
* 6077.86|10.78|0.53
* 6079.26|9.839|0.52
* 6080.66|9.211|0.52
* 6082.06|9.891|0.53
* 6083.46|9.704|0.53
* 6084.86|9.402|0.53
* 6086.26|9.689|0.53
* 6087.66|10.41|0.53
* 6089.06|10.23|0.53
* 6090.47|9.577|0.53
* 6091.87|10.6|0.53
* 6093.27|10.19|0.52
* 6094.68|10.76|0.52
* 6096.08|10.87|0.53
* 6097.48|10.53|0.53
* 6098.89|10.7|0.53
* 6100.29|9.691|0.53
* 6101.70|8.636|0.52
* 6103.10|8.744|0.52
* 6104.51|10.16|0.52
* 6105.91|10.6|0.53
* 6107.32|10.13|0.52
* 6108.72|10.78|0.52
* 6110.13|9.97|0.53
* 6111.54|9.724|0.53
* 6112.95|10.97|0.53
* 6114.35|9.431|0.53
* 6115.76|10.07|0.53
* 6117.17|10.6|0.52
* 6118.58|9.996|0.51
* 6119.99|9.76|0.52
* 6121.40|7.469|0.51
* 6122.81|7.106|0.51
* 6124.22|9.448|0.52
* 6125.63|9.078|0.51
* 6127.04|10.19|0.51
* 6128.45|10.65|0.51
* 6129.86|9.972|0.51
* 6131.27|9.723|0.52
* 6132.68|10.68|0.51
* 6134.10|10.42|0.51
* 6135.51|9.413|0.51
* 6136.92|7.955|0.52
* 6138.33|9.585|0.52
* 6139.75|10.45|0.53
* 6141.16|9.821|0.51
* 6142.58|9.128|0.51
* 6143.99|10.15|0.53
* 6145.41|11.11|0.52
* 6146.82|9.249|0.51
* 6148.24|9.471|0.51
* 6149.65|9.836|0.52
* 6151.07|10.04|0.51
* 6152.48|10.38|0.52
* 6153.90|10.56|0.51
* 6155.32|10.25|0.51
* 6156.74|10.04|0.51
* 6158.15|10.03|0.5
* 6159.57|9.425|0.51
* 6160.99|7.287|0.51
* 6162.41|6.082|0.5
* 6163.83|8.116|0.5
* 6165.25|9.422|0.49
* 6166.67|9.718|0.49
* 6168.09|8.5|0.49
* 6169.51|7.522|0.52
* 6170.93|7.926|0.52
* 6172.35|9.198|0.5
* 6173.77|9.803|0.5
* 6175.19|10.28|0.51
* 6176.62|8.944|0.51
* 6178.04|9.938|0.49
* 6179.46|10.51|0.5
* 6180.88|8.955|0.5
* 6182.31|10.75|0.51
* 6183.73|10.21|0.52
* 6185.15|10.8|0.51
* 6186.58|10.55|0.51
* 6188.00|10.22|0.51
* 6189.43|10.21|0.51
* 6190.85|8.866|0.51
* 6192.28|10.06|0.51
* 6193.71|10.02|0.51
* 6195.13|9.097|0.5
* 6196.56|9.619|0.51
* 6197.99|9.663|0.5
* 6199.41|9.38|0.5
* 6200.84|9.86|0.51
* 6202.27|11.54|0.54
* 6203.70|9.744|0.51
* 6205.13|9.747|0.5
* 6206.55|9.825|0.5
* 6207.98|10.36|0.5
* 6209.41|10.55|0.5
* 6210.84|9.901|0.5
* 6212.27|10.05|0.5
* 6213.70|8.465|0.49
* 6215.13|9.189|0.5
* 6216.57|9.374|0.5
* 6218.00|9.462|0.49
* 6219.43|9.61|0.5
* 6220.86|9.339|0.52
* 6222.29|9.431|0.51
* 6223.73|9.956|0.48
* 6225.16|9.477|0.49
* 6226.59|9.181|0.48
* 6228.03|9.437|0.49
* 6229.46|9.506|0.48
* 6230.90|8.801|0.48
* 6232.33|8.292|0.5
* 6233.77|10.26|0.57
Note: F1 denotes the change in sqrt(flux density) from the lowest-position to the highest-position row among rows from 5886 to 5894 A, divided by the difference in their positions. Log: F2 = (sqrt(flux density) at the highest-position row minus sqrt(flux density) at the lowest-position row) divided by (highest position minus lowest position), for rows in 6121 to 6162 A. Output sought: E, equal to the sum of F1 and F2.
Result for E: -0.039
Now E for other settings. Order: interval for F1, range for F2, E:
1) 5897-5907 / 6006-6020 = 0.054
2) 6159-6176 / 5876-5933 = 0.008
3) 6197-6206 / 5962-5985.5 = -0.003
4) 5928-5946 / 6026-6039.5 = 0.012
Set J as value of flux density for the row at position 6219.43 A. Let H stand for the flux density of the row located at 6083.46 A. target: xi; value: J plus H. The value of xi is 19.3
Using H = 9.704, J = 9.61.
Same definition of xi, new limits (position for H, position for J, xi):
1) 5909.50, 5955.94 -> 18.5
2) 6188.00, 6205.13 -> 20.0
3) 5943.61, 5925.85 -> 20.1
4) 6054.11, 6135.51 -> 19.5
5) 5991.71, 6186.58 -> 20.8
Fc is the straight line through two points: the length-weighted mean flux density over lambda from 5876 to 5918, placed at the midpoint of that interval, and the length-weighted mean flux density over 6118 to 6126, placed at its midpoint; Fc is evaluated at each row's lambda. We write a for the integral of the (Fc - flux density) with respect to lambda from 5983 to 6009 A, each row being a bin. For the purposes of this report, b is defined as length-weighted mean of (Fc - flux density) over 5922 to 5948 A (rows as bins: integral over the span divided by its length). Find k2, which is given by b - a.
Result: 36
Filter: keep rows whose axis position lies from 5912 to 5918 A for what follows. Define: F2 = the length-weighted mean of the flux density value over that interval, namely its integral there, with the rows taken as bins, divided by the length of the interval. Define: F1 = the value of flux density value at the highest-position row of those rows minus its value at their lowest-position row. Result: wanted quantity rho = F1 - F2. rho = -9.1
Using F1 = 0.9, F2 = 10.01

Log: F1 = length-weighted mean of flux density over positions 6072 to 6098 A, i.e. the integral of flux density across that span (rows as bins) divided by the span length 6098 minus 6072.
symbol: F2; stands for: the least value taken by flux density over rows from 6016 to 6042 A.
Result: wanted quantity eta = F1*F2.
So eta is 92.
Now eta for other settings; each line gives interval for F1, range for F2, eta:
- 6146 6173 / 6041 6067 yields 82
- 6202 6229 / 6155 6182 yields 59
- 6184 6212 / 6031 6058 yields 91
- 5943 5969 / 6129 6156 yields 79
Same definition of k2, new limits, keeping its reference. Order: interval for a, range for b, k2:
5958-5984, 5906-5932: 35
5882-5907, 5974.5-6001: -22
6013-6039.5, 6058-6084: 29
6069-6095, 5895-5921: 36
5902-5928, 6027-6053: 31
